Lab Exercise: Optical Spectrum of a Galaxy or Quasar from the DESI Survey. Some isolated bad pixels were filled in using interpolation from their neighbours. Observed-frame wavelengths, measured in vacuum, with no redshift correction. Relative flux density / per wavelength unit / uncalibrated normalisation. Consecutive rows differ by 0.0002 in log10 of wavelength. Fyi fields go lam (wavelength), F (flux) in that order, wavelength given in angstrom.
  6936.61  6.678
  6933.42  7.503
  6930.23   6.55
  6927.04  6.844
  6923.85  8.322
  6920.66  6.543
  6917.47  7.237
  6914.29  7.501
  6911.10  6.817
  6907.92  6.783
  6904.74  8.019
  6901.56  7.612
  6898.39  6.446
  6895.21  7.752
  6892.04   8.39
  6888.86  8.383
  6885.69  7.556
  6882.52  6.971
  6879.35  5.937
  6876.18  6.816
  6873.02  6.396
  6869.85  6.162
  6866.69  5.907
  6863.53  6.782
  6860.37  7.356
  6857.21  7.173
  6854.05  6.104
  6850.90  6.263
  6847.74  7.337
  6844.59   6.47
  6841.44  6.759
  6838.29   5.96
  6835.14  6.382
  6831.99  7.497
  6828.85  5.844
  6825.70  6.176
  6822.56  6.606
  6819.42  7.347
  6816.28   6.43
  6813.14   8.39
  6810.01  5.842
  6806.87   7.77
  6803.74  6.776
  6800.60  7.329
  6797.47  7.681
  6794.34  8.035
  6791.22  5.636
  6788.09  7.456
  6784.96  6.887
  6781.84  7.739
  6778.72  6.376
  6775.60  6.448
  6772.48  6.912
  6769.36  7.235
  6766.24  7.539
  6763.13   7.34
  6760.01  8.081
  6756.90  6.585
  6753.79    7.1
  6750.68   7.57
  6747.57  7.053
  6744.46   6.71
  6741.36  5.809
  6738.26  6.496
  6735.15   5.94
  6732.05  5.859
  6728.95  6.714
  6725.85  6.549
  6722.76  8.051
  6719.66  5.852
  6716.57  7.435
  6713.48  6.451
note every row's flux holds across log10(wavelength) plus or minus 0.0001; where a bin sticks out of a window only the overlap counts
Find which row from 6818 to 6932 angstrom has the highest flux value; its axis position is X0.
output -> 6892.04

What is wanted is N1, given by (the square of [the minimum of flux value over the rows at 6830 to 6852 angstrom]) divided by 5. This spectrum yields 7.1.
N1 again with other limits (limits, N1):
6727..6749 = 6.7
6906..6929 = 8.6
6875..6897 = 7.0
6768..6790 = 8.1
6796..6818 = 6.8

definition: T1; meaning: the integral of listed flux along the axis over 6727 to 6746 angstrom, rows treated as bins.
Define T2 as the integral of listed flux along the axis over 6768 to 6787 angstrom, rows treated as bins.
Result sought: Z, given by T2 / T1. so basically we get 1.11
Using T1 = 119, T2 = 132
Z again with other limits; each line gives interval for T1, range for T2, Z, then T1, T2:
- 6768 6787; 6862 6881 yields 0.91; 132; 120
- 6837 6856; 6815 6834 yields 1.02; 124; 126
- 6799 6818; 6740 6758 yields 0.91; 135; 123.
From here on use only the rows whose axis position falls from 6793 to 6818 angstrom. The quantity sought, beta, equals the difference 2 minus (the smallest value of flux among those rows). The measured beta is -3.84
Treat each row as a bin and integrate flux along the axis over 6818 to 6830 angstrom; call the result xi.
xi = 78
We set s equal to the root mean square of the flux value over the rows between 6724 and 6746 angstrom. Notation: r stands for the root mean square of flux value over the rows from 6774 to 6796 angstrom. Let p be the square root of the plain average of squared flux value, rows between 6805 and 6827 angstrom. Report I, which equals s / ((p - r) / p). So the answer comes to 8155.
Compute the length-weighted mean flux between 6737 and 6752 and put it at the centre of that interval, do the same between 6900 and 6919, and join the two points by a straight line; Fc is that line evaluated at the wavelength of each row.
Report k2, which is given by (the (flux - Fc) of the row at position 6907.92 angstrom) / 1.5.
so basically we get -0.4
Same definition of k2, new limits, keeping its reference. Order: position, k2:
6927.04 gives -0.4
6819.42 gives 0.2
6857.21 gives 0.0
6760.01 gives 0.9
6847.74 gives 0.2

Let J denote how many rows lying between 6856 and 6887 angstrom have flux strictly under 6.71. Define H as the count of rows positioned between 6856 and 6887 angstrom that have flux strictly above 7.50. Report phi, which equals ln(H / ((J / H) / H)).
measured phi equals -1.4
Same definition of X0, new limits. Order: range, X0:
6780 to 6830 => 6813.14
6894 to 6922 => 6904.74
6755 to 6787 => 6760.01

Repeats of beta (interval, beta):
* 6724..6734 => -3.86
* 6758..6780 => -4.38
